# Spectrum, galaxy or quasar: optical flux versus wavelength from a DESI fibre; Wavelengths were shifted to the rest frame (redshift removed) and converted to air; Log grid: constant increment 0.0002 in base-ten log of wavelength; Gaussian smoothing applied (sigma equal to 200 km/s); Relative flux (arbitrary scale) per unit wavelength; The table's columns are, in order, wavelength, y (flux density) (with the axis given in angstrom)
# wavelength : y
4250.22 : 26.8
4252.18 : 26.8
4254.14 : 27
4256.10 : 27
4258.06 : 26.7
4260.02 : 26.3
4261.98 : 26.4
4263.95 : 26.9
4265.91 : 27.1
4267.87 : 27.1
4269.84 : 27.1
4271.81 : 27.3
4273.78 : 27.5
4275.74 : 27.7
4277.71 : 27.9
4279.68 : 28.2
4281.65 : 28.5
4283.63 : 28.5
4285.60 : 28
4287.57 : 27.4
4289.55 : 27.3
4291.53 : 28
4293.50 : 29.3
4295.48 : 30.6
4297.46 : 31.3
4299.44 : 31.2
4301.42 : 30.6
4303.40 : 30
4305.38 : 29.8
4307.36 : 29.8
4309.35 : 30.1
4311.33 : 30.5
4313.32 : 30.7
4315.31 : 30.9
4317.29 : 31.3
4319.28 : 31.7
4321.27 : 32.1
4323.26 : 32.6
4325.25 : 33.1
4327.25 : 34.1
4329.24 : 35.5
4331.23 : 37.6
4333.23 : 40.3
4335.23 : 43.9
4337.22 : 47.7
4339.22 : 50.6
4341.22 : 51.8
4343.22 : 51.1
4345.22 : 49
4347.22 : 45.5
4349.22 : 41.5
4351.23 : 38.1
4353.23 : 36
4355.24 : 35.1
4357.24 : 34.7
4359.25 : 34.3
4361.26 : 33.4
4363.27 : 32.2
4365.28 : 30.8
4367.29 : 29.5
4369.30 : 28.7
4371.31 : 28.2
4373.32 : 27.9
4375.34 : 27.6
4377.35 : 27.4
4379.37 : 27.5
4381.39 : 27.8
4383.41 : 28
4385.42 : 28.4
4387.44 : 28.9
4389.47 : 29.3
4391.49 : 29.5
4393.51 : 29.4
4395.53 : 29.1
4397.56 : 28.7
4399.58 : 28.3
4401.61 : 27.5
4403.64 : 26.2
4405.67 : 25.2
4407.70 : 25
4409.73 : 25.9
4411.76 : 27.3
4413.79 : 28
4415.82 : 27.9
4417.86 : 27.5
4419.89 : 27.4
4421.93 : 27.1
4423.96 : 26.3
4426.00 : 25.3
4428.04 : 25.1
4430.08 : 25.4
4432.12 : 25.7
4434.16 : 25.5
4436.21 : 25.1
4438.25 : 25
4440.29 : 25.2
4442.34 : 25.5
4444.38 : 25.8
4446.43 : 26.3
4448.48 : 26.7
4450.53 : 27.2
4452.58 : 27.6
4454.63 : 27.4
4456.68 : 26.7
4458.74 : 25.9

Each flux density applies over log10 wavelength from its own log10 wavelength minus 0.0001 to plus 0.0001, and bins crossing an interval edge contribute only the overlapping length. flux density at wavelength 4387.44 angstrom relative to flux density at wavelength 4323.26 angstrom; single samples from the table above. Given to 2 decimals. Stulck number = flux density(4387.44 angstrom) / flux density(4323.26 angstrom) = 0.89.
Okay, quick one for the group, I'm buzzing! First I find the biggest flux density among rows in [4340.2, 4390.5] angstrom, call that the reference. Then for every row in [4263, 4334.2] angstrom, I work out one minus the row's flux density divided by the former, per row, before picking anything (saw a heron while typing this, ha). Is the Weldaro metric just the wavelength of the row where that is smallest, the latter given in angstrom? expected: 4333.23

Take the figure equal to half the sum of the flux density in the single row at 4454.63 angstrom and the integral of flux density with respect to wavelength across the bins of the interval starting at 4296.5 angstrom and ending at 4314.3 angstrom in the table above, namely 285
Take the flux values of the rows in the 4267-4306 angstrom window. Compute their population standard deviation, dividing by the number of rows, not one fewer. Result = 1.4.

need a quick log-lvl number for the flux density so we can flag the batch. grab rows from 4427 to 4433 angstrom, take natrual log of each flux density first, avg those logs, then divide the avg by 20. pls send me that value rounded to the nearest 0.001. 0.162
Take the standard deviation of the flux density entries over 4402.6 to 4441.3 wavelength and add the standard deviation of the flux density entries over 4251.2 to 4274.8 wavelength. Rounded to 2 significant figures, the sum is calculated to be 1.4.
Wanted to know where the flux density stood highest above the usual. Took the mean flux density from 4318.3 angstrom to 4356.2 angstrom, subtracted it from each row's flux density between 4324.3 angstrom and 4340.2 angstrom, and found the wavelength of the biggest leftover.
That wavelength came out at 4339.22 angstrom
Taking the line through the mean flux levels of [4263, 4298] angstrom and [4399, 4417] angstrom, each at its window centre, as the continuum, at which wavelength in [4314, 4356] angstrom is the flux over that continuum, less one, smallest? 4315.31 angstrom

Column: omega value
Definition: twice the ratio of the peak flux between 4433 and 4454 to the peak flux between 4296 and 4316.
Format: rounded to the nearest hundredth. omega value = 1.76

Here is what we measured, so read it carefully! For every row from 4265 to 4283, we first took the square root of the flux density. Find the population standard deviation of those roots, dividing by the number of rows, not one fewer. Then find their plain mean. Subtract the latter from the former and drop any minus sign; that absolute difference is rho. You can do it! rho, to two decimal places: 5.21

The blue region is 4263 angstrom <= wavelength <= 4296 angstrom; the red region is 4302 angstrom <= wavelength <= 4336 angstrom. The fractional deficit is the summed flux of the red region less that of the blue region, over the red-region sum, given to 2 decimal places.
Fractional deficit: 0.16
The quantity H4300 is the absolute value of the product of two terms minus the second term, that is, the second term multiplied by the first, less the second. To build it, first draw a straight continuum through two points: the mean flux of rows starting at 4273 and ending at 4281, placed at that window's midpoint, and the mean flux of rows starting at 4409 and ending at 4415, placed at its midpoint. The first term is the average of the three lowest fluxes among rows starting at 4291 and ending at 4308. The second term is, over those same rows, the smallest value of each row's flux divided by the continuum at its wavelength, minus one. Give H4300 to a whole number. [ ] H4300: 0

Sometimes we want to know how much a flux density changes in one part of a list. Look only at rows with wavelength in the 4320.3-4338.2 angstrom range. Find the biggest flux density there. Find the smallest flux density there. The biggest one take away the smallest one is 15.6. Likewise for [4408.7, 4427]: 2.7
